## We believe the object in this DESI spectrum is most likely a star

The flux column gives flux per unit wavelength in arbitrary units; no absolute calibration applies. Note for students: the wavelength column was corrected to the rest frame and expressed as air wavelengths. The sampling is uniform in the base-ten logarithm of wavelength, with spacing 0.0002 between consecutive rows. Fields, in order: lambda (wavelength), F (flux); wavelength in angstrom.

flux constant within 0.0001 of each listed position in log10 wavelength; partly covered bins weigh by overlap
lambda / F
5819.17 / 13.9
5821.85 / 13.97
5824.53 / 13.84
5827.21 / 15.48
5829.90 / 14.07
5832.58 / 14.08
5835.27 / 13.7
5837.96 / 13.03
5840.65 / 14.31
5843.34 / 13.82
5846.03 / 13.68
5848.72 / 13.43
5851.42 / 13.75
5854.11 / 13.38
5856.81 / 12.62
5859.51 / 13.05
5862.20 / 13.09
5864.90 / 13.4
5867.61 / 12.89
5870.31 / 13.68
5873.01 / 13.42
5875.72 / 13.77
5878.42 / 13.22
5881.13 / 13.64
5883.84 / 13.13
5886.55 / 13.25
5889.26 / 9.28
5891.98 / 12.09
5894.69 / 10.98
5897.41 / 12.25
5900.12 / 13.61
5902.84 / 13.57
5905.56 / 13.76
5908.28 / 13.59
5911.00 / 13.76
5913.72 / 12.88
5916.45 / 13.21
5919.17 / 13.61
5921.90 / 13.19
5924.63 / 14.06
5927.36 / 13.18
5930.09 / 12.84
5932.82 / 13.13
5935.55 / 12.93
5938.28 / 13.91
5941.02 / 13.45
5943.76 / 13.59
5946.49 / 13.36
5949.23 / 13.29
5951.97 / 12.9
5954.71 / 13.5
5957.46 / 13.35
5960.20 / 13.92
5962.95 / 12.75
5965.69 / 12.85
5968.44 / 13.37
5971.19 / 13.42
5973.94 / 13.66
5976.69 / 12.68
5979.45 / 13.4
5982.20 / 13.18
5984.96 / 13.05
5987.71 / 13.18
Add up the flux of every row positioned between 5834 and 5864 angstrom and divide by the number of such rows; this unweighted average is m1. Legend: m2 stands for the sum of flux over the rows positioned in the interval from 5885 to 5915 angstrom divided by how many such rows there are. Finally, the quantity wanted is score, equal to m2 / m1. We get 0.940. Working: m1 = 13.4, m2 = 12.6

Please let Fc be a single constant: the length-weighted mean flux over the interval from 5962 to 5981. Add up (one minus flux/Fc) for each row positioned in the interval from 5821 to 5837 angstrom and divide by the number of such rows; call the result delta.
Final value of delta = -0.08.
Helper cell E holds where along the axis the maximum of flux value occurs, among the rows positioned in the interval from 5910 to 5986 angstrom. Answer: 5924.63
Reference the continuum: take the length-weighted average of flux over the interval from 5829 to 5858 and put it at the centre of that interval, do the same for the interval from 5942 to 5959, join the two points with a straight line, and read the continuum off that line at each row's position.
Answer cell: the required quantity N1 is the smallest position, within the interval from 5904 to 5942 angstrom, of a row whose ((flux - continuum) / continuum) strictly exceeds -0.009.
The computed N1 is 5905.56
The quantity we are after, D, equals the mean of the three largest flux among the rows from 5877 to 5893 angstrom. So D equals 13.4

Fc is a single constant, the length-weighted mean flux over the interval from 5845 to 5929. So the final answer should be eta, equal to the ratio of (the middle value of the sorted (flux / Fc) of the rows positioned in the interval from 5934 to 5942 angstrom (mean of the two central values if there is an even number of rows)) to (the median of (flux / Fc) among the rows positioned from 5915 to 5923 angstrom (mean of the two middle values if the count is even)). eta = 1.02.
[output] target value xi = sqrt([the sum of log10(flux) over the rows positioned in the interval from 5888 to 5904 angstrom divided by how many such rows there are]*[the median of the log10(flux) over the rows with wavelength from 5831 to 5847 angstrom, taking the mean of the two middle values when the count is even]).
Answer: 1.11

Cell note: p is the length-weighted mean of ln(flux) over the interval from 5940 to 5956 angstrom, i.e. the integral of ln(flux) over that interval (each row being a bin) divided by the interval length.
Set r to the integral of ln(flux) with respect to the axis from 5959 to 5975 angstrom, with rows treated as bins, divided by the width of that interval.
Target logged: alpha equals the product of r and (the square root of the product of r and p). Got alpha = 6.70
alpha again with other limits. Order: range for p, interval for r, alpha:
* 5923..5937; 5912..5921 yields 6.67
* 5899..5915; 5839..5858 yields 6.79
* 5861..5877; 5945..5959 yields 6.70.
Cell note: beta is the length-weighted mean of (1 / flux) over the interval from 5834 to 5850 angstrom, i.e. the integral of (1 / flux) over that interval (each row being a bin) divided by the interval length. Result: 0.0733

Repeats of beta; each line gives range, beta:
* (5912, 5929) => 0.0749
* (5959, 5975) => 0.0752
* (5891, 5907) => 0.0791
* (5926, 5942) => 0.0756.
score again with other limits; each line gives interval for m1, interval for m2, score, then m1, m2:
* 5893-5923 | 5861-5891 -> 0.989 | 13.1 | 13.0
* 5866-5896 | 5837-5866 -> 1.059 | 12.7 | 13.4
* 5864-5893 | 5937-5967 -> 1.036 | 12.9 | 13.4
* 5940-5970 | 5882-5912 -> 0.952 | 13.3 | 12.7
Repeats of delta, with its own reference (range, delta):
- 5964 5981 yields 0.00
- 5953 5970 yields -0.01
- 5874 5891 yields 0.03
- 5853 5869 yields 0.01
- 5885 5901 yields 0.10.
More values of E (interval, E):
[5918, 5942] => 5924.63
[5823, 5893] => 5827.21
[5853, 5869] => 5864.90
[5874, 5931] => 5924.63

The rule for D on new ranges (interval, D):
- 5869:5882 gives 13.7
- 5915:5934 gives 13.6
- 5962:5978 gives 13.5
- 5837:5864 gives 14.0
